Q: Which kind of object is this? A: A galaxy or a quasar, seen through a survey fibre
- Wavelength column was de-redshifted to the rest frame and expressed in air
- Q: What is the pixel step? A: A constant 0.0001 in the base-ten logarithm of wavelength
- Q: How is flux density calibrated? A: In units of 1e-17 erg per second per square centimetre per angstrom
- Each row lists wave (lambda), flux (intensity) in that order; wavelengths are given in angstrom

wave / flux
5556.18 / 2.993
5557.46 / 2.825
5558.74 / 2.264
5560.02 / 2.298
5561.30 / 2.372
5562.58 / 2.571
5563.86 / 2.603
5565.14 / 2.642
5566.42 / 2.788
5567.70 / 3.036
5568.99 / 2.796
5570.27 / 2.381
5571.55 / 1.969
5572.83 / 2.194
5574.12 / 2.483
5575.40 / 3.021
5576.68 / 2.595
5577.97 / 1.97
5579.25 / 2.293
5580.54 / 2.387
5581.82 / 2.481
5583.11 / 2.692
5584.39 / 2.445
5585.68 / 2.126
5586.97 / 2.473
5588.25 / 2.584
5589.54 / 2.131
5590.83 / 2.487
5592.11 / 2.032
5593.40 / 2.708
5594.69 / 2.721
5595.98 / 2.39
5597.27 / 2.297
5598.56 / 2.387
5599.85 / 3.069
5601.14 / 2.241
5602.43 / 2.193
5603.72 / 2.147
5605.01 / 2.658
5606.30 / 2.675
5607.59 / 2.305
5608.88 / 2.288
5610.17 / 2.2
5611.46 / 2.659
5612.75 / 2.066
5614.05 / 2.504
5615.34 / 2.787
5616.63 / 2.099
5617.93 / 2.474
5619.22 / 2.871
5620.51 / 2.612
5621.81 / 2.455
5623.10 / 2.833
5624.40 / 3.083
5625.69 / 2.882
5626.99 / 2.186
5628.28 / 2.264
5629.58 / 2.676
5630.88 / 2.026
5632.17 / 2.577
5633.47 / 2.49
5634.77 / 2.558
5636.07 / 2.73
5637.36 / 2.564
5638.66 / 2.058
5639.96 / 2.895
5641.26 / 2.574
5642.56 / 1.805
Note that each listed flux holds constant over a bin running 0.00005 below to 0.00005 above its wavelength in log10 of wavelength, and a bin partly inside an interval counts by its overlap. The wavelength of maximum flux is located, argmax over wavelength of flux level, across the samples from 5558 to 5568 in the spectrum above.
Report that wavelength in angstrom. 5567.70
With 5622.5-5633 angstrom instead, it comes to 5624.40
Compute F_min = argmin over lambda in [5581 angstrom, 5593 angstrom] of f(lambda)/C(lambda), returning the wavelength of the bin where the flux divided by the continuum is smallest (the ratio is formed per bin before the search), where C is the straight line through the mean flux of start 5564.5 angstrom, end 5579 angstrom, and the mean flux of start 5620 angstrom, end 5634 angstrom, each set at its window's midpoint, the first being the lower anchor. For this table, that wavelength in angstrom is 5592.11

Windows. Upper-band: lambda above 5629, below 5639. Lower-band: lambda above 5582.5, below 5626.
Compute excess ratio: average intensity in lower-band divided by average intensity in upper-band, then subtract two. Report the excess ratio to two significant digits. -0.99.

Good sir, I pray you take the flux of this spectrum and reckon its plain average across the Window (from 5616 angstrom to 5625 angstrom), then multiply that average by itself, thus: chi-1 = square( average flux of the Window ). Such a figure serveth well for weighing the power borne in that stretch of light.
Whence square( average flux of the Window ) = 6.9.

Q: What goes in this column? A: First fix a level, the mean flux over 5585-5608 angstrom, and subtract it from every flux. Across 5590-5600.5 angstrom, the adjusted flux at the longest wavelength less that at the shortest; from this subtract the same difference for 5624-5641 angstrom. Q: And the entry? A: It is 0.8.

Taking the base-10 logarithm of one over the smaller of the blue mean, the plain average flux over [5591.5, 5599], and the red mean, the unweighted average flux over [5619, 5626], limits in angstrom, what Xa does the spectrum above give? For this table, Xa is -0.384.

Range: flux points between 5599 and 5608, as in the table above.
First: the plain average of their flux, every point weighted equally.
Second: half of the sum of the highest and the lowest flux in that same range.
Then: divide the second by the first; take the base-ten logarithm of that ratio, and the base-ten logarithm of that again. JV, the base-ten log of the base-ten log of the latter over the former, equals -1.6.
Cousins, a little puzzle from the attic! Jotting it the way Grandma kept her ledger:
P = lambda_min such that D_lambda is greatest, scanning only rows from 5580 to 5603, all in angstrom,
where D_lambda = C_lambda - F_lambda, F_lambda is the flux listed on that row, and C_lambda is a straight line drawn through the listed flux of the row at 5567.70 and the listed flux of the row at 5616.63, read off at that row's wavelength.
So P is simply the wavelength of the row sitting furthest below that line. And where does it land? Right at 5585.68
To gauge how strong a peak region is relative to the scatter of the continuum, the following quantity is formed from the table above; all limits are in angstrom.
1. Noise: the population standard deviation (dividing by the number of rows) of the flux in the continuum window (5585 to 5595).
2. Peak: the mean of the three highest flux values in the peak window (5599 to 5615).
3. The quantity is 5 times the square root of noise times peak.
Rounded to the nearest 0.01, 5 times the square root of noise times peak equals 4.24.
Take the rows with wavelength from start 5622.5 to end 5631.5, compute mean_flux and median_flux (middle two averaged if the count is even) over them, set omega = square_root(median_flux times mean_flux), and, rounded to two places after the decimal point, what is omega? 2.62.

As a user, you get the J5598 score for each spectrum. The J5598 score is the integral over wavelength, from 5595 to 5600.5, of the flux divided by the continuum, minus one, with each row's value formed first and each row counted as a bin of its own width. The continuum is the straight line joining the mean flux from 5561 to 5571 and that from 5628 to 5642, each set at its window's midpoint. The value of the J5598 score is -0.1 angstrom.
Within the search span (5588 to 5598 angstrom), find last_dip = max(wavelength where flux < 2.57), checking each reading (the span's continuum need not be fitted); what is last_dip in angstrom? 5597.27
